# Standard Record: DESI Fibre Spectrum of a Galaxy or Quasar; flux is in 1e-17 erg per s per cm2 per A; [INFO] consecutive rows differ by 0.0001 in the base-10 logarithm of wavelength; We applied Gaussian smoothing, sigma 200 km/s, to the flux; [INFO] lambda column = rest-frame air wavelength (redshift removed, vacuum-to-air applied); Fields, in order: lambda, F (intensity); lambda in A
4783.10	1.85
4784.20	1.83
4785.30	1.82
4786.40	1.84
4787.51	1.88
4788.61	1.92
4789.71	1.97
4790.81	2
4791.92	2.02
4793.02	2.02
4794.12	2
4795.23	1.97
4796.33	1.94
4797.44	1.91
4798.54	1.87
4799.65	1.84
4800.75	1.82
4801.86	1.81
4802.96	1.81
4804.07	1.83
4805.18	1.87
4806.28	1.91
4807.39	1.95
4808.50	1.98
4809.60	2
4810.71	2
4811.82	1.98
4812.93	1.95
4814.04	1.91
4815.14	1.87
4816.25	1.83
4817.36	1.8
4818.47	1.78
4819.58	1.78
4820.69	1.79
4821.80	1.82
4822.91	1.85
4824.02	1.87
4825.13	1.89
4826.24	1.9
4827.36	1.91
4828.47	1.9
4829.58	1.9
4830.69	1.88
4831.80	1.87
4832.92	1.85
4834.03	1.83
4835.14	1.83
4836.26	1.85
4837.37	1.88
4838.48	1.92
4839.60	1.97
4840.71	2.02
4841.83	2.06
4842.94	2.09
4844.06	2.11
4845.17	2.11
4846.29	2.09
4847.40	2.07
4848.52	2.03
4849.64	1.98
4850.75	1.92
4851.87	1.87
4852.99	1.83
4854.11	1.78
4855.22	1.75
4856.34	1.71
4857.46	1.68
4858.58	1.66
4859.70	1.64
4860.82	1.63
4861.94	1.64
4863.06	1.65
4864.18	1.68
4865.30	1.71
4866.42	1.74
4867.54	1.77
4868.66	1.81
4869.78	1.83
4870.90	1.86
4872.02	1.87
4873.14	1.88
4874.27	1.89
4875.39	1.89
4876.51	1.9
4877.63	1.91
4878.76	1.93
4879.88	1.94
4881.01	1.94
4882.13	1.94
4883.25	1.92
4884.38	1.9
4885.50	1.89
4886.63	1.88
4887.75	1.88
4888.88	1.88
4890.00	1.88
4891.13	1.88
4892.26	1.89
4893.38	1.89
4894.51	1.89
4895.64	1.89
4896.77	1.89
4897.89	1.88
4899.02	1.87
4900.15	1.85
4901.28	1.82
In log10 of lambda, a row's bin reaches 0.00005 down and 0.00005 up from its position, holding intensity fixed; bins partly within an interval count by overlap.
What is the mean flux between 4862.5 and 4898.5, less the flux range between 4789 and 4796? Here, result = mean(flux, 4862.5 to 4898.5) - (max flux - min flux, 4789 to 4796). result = 1.81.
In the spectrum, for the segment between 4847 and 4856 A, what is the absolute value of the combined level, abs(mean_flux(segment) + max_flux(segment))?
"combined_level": 3.97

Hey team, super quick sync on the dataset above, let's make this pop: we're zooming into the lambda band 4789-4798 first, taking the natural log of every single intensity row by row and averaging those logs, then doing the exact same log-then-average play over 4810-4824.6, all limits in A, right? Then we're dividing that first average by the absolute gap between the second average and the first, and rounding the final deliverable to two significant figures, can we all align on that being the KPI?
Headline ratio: 11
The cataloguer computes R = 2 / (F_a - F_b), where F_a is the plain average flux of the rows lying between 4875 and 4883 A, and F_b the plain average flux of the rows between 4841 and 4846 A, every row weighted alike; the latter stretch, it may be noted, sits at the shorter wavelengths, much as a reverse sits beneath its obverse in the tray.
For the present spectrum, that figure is -12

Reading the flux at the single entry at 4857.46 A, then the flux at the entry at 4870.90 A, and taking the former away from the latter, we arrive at 0.18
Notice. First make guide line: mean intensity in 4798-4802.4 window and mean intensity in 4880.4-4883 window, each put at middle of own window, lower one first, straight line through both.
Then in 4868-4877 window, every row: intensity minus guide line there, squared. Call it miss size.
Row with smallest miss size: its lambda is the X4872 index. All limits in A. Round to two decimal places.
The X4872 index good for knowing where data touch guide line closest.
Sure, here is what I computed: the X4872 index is 4876.51 A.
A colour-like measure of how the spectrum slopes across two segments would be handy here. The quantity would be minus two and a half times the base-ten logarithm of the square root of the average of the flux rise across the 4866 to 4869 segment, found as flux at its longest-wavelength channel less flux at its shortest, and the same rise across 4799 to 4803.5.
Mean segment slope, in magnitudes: 2.12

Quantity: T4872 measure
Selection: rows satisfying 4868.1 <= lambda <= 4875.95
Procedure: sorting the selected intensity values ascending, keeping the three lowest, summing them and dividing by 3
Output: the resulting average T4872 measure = 1.83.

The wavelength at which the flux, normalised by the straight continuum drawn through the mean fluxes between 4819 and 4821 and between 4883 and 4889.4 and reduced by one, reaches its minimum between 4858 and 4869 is 4860.82 A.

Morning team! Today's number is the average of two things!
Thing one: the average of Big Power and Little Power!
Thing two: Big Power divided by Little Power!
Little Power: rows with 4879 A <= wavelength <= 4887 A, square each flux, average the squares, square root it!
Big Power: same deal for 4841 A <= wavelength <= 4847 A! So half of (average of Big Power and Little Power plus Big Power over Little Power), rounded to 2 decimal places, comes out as 1.55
